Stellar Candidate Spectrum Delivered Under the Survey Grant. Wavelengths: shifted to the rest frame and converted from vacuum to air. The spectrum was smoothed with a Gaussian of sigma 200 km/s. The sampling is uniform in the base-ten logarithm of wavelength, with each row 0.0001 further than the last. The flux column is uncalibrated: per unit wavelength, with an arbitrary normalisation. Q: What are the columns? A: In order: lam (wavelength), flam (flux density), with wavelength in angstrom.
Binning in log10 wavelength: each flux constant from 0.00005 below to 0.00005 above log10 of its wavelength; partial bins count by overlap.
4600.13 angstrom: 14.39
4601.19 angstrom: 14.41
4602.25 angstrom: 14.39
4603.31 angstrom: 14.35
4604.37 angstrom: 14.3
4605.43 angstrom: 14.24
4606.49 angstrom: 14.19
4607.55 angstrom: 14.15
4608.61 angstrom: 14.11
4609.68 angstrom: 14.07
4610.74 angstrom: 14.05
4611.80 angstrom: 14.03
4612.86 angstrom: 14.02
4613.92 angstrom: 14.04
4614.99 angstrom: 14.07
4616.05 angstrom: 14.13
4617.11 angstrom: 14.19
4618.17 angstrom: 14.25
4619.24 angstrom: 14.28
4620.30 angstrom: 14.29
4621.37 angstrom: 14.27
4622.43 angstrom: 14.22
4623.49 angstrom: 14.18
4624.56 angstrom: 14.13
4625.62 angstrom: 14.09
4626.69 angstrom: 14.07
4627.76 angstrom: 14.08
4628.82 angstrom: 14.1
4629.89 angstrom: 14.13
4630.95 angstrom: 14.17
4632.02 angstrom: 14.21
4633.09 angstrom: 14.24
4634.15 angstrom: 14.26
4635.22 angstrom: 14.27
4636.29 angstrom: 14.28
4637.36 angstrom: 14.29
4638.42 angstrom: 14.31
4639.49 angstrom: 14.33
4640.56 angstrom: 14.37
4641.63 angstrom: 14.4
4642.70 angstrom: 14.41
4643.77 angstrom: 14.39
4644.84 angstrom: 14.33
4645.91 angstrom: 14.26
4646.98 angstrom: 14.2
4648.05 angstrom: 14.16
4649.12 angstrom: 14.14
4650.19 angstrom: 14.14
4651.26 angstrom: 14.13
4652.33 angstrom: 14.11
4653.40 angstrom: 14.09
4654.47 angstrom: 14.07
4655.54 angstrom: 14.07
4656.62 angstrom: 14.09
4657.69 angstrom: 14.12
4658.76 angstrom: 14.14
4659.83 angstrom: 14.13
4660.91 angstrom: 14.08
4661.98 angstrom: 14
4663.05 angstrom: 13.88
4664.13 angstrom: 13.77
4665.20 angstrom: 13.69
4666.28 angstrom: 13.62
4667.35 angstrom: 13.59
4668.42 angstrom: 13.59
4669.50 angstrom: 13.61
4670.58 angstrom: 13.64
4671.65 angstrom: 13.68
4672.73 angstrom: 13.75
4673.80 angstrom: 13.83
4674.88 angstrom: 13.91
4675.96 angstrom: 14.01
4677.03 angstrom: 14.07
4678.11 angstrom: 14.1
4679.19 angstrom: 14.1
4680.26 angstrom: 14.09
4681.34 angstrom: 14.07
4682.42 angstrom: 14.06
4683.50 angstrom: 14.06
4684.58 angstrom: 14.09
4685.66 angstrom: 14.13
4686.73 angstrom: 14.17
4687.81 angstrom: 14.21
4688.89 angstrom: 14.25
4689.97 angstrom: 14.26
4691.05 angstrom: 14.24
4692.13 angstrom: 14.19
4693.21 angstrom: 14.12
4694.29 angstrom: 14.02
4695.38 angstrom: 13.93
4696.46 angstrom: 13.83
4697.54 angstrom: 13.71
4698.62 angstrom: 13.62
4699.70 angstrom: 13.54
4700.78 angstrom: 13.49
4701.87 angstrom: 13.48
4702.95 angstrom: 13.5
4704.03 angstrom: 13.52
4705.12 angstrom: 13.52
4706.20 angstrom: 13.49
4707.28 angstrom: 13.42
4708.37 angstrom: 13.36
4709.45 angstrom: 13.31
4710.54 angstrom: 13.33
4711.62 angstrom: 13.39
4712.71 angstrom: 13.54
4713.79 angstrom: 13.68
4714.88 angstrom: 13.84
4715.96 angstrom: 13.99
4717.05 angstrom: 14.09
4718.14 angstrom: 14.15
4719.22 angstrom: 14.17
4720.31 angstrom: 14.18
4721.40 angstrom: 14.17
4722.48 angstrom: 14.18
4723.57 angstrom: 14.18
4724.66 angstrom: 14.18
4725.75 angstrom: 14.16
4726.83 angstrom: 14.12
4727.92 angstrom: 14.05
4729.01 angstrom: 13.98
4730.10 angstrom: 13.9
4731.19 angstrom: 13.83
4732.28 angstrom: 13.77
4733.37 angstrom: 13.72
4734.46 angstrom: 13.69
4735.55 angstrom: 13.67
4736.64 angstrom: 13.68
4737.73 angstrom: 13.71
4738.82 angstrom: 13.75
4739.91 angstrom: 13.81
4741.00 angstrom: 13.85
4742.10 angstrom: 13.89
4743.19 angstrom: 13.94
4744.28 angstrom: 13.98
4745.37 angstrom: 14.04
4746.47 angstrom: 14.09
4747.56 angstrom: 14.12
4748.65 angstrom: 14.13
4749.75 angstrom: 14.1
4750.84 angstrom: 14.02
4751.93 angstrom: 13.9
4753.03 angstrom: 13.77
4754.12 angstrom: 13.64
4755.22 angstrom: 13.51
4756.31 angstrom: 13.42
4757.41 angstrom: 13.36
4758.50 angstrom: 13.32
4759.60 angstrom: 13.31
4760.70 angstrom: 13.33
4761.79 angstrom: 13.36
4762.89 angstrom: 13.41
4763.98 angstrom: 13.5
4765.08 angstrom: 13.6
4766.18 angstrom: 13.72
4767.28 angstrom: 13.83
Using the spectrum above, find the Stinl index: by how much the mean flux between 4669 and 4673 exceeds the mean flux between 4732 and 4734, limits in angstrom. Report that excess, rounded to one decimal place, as -0.1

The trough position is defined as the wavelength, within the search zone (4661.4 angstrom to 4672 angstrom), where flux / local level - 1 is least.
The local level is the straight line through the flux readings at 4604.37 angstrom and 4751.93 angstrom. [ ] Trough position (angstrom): 4667.35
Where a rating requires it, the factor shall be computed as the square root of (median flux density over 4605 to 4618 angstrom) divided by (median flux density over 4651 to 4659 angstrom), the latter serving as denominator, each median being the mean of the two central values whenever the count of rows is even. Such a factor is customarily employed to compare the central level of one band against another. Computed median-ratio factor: 1.00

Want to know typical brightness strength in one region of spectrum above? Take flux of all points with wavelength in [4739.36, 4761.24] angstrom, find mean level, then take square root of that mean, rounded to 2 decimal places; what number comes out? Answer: 3.71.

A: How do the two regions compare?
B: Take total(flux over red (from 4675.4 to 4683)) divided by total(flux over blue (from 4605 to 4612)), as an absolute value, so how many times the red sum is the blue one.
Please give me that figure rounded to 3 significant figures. 0.997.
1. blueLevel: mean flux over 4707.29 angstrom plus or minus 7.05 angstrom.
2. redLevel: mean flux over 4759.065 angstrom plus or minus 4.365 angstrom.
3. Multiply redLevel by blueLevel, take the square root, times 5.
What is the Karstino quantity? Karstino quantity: 67.1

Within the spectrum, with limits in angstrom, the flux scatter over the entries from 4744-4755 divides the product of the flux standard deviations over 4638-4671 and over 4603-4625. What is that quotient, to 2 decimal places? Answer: 0.16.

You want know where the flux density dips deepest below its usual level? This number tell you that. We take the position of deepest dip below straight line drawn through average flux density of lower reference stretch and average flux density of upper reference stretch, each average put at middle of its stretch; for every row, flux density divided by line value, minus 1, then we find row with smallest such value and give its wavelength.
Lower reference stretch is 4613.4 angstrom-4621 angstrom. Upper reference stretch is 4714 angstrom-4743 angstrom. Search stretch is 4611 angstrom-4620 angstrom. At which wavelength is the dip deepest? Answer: 4612.86 angstrom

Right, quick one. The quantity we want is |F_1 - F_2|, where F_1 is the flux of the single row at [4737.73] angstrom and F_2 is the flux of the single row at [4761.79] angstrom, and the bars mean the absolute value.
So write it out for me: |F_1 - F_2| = 0.35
